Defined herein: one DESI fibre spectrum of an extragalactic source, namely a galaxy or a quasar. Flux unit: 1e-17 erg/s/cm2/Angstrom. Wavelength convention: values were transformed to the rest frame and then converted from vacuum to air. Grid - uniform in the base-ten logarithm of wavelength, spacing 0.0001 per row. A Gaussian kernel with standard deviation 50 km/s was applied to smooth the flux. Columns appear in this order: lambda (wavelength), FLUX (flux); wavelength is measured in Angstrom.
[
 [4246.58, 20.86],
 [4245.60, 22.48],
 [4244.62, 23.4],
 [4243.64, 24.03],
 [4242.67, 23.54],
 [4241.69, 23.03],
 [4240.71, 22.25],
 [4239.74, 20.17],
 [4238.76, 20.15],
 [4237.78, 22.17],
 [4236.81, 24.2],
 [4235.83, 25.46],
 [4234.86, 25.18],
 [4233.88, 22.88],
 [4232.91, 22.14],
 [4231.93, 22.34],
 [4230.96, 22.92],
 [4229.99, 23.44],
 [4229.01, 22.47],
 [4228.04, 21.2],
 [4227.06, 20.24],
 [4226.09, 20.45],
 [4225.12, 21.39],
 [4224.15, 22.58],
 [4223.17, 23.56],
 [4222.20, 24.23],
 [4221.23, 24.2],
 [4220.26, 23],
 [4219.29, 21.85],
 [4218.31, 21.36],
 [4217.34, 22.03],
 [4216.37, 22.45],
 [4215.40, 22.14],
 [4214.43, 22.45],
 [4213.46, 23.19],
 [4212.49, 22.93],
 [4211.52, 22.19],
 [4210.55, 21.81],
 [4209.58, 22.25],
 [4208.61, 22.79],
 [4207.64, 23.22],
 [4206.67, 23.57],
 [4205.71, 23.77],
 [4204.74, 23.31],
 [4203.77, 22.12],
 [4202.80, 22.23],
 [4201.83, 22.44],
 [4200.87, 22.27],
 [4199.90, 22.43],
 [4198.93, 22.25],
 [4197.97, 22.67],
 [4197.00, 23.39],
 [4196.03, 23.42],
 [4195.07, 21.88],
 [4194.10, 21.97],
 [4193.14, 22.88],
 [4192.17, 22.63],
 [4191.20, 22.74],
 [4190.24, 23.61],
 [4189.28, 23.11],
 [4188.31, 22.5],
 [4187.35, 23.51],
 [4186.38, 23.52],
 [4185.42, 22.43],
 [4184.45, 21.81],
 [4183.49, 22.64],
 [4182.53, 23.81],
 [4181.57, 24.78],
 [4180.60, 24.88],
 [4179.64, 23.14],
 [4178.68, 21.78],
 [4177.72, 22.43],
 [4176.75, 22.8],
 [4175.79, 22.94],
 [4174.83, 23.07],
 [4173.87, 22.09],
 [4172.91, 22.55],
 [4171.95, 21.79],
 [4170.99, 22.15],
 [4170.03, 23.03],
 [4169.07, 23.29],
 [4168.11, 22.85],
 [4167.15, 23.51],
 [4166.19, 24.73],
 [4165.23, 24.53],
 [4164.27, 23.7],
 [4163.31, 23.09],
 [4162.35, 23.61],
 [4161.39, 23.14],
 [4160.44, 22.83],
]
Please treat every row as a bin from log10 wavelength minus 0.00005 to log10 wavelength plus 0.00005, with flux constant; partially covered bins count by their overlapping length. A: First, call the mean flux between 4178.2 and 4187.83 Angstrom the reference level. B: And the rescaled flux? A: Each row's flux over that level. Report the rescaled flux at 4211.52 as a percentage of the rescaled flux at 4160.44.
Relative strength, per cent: 97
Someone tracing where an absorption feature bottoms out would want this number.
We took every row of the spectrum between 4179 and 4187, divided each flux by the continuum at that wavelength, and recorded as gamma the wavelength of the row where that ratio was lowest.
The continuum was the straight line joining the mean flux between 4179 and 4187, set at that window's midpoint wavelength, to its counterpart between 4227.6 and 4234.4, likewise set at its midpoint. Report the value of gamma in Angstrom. 4184.45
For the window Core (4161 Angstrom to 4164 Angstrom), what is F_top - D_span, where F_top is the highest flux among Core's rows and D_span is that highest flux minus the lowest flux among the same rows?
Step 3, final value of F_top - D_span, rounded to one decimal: 23.1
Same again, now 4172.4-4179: 21.8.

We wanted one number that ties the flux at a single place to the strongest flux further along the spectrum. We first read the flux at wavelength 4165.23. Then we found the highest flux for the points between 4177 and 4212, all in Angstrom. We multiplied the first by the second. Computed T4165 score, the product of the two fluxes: 610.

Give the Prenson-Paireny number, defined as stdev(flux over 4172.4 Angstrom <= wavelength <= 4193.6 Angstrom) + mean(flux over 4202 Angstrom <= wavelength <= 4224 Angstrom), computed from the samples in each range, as 23.5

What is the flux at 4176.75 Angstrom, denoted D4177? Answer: 22.8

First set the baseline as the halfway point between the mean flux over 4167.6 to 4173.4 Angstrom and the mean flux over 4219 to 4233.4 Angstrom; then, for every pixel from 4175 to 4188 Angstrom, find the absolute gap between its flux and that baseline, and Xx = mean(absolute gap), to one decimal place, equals 0.8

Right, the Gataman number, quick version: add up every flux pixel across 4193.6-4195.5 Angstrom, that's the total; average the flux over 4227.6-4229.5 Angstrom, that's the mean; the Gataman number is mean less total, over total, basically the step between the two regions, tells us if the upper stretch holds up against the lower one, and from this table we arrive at -0.502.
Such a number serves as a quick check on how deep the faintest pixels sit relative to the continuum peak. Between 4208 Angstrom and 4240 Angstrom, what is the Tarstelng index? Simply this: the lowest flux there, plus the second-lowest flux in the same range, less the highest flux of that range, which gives 14.9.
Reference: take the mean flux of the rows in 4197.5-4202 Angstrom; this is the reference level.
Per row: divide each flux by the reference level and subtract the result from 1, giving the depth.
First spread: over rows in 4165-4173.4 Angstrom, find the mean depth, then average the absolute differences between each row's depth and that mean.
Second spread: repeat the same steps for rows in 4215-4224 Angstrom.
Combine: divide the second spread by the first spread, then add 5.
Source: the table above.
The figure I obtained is 6.2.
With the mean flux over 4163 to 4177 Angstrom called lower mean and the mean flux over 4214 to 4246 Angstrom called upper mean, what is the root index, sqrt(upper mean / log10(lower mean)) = 4.07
